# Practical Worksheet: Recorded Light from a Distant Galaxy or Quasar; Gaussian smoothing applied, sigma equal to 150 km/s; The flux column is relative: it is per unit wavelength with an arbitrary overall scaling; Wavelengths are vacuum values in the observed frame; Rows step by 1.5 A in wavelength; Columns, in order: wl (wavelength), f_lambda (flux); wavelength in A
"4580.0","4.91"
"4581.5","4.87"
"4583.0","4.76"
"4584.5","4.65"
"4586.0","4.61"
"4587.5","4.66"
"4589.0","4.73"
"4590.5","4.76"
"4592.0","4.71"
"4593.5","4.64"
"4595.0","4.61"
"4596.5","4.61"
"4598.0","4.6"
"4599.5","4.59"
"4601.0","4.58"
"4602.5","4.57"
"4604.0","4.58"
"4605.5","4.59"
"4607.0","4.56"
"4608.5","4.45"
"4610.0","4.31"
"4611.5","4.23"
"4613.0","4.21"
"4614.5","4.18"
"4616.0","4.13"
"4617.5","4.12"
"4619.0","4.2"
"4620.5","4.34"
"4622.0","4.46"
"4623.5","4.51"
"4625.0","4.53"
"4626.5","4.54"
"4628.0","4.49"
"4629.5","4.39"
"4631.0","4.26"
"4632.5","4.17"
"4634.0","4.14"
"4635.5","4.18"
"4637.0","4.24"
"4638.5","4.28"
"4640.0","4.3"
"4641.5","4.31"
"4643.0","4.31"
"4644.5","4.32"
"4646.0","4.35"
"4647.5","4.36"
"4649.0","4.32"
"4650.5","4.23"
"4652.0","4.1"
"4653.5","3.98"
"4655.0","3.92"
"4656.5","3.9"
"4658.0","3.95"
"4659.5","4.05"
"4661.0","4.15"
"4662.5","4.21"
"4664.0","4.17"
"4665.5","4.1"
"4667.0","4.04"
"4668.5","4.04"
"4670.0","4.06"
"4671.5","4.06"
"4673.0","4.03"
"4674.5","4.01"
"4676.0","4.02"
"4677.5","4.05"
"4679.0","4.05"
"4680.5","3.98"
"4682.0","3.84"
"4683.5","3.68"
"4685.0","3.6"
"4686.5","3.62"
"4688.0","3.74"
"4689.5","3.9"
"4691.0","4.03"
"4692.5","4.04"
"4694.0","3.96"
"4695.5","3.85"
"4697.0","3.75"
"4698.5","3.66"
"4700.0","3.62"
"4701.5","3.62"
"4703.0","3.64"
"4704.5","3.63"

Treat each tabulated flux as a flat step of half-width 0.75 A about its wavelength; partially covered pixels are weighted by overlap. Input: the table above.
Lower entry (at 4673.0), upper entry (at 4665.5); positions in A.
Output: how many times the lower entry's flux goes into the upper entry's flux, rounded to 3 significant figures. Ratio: 1.02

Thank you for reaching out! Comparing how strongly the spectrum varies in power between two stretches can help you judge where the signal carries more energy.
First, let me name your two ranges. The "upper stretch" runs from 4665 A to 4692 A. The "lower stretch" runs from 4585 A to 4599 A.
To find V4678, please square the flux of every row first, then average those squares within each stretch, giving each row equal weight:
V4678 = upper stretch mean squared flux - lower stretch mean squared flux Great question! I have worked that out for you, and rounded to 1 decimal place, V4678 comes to -6.2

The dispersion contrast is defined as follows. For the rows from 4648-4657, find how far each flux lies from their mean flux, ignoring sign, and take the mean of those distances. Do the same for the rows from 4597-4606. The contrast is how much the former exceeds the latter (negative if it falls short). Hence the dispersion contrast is 0.13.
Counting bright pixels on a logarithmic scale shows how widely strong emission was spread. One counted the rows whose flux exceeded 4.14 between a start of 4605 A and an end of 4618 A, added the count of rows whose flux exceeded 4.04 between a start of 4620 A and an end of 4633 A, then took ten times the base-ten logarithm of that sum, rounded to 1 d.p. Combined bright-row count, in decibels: 12.0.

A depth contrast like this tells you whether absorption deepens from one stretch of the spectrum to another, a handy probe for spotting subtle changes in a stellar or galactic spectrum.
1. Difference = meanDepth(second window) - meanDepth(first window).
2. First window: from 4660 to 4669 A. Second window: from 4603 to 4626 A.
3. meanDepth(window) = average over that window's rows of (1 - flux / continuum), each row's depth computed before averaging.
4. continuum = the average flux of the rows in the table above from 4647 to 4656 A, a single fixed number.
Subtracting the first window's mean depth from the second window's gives -0.06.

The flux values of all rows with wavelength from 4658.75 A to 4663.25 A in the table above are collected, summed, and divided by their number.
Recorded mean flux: 4.1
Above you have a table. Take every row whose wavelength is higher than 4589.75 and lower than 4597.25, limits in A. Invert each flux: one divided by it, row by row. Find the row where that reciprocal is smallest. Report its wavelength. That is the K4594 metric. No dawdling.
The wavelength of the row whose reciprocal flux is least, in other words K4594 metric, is 4590.5 A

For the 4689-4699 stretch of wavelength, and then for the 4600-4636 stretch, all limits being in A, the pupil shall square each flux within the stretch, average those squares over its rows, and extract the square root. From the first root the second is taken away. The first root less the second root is -0.48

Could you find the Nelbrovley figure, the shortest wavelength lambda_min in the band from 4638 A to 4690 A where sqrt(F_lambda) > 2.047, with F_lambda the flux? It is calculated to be 4638.5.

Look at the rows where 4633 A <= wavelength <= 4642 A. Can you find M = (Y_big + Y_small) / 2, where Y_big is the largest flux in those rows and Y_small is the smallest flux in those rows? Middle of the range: 4.2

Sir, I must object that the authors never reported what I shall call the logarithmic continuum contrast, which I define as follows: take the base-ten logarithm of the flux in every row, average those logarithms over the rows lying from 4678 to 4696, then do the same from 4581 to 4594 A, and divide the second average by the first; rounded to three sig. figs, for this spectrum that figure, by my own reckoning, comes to 1.15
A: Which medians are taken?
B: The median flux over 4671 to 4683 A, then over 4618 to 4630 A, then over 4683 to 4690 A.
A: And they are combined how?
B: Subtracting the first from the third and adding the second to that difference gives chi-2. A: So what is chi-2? 4.13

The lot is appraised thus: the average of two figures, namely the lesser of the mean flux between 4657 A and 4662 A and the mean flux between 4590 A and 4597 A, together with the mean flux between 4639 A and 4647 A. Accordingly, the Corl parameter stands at 4.18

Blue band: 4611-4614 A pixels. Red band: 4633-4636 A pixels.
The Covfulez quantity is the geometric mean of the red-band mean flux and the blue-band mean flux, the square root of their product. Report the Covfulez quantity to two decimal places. 4.19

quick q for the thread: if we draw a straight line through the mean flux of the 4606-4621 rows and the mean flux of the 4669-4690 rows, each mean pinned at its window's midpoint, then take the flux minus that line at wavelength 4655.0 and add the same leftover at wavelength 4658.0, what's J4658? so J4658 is -0.20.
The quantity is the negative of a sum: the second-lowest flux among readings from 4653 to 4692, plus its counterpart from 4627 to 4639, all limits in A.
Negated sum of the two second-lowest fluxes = -7.79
